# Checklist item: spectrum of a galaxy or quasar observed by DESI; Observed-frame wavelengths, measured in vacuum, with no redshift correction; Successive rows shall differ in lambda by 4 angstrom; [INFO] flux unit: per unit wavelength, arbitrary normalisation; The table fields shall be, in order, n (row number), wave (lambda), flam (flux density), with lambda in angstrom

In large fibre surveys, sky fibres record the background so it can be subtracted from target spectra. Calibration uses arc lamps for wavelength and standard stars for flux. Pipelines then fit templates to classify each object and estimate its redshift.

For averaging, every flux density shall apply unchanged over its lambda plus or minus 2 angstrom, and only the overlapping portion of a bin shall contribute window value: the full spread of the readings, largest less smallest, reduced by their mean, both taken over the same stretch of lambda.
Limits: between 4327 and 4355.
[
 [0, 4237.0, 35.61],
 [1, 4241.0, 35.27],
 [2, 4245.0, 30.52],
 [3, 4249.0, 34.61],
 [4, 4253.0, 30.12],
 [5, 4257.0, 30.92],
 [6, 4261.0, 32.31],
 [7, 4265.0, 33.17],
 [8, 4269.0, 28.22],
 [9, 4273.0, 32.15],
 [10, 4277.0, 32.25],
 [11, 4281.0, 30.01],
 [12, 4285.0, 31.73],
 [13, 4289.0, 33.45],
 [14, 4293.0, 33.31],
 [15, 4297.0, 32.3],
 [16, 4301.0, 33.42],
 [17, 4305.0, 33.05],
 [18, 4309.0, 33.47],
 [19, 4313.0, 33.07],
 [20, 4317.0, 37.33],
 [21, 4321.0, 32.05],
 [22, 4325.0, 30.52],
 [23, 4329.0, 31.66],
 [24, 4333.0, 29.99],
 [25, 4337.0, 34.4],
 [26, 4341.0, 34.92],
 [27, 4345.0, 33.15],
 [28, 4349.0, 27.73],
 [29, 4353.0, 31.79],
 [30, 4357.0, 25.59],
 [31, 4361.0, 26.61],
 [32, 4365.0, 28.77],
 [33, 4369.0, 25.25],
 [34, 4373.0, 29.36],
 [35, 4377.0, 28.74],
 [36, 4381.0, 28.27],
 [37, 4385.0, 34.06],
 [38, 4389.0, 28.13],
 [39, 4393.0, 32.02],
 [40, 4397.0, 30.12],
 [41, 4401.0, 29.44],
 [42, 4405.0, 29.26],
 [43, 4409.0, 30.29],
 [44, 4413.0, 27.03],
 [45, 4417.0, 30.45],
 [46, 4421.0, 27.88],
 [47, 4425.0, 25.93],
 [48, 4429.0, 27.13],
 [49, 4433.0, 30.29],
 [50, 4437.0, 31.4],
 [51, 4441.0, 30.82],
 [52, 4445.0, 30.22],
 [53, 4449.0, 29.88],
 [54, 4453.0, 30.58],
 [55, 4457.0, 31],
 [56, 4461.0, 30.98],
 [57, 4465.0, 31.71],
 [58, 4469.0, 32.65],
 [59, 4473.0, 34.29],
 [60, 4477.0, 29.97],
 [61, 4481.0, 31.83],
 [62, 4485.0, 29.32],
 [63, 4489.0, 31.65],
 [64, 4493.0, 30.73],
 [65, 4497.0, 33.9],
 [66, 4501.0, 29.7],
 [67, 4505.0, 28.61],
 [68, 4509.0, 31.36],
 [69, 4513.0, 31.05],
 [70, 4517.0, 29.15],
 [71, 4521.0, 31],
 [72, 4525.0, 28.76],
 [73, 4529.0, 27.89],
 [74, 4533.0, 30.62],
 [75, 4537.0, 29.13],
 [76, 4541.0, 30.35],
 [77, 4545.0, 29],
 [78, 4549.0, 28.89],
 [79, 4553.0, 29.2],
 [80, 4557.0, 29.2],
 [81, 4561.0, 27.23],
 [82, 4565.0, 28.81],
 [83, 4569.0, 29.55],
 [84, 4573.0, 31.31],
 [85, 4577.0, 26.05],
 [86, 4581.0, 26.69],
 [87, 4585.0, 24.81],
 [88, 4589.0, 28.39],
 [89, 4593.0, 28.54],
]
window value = -25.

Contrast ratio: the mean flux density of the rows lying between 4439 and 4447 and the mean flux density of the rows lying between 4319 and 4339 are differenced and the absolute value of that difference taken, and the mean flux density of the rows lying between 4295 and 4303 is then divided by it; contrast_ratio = 27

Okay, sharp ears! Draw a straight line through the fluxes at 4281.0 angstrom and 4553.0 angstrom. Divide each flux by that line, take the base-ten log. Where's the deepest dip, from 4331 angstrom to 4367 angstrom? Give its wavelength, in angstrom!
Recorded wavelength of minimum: 4357.0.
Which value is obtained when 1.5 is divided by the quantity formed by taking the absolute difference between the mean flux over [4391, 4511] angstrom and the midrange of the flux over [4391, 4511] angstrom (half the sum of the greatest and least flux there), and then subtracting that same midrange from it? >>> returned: -0.0502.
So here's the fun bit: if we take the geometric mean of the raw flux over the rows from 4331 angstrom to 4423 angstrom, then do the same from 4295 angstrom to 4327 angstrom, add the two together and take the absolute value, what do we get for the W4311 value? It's 62.7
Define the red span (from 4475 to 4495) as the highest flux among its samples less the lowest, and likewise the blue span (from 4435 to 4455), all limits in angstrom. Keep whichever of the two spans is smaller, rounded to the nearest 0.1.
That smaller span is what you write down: 1.5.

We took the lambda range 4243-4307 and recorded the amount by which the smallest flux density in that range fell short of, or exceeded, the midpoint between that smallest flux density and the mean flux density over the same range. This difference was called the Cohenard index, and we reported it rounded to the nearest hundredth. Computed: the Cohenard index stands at -1.88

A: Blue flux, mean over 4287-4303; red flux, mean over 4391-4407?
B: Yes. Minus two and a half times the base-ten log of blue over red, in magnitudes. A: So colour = -0.10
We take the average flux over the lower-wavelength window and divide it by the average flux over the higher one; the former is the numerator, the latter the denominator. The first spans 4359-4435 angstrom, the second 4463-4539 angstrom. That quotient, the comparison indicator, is 0.94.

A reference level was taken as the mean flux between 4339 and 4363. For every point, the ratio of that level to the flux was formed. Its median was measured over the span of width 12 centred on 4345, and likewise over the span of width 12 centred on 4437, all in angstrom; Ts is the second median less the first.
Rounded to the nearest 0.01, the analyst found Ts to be 0.07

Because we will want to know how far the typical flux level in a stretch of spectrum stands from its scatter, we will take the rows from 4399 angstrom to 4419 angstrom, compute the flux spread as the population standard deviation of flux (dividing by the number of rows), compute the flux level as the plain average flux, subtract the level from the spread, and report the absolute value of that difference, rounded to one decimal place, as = 28.1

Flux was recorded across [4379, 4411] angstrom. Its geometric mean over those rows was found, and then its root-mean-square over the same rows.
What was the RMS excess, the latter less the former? 0.11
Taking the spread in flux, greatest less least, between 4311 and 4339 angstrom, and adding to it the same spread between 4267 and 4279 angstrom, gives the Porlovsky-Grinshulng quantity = 11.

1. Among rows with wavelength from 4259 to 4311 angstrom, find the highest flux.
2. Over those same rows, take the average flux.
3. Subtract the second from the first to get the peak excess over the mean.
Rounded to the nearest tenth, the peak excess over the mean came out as 1.3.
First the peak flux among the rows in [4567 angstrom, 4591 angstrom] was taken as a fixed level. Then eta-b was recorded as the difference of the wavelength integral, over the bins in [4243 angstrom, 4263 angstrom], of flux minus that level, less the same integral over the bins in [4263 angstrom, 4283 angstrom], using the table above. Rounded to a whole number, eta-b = 11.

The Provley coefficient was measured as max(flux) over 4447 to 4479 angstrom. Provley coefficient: 34.29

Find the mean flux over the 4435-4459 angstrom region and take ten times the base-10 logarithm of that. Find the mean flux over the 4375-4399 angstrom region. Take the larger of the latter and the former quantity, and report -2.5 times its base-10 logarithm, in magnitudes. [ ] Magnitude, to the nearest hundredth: -3.70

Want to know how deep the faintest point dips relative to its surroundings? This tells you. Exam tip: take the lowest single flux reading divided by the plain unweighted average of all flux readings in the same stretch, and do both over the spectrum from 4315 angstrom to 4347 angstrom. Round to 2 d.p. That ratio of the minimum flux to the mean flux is 0.91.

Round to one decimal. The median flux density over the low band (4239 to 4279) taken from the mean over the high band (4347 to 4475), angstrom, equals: -2.6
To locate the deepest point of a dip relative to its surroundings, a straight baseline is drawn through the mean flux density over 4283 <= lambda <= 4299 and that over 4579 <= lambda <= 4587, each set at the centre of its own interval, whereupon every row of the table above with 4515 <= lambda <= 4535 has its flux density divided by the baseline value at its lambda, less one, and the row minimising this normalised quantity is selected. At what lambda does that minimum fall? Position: 4529.0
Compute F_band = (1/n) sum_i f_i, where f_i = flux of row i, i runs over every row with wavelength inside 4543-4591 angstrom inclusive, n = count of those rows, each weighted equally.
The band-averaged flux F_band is 28.3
